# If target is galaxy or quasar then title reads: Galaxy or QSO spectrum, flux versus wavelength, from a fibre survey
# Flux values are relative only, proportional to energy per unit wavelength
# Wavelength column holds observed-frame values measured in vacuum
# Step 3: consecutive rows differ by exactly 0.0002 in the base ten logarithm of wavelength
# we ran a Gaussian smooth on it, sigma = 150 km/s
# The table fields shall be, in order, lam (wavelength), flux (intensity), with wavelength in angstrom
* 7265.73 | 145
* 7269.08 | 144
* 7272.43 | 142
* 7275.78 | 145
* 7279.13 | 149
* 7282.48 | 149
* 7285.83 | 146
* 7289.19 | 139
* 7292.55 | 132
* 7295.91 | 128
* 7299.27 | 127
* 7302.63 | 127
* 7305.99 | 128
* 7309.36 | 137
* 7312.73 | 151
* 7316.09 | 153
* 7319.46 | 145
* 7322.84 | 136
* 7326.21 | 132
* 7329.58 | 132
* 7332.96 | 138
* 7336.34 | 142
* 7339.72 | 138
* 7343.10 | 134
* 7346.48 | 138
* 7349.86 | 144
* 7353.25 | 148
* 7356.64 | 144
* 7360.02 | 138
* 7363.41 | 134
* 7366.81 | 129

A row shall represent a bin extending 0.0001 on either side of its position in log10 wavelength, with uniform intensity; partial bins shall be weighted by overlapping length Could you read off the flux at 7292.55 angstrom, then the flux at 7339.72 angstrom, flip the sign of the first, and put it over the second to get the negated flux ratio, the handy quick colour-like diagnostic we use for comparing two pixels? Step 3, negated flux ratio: -0.96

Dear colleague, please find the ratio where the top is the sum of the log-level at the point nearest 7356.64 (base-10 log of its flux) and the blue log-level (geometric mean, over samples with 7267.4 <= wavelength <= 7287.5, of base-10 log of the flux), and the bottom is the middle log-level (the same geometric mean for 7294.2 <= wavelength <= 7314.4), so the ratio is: 2.04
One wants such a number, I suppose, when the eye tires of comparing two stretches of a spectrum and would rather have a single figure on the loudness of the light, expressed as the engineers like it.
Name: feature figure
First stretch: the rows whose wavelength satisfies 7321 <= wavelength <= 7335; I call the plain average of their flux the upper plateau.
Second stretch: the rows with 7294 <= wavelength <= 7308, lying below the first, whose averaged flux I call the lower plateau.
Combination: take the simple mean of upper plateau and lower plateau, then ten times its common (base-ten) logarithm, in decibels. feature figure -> 21.2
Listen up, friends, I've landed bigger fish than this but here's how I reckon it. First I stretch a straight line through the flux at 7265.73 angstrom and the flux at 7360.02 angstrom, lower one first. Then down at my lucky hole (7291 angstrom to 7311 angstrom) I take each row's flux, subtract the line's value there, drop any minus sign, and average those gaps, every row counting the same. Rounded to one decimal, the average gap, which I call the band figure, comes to 12.6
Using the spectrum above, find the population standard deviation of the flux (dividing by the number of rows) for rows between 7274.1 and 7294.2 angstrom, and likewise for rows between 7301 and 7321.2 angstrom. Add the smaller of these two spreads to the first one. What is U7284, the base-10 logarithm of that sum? 1.08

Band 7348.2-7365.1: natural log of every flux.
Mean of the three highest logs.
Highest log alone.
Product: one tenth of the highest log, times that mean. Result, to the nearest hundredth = 2.49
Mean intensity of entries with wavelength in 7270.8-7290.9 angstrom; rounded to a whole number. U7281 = 145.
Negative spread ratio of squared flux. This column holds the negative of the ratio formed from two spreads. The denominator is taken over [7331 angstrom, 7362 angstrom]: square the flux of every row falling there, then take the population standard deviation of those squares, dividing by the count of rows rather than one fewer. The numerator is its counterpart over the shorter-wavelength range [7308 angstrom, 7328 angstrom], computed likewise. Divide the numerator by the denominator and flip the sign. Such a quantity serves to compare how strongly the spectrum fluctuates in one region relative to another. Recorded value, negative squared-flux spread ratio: -1.9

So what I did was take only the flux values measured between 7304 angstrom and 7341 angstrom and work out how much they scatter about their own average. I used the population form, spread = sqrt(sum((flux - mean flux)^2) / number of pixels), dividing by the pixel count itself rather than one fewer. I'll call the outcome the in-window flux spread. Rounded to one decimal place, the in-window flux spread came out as 7.5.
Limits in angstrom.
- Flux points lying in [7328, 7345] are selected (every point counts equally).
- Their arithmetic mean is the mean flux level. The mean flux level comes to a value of 137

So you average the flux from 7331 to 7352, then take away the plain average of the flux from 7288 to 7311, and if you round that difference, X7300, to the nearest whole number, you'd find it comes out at 8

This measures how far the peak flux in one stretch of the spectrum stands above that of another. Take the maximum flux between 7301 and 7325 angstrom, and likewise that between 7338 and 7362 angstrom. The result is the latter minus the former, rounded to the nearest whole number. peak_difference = -5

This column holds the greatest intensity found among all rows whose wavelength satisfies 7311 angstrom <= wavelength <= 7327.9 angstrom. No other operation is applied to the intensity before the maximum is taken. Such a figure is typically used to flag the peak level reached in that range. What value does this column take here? 153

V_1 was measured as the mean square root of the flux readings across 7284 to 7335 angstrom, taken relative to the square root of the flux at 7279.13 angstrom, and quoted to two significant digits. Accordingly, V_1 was 0.96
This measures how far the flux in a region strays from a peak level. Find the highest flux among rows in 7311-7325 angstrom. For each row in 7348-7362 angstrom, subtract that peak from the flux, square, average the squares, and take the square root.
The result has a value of 10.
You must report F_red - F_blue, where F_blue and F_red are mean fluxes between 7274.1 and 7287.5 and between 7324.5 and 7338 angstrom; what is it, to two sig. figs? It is -11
